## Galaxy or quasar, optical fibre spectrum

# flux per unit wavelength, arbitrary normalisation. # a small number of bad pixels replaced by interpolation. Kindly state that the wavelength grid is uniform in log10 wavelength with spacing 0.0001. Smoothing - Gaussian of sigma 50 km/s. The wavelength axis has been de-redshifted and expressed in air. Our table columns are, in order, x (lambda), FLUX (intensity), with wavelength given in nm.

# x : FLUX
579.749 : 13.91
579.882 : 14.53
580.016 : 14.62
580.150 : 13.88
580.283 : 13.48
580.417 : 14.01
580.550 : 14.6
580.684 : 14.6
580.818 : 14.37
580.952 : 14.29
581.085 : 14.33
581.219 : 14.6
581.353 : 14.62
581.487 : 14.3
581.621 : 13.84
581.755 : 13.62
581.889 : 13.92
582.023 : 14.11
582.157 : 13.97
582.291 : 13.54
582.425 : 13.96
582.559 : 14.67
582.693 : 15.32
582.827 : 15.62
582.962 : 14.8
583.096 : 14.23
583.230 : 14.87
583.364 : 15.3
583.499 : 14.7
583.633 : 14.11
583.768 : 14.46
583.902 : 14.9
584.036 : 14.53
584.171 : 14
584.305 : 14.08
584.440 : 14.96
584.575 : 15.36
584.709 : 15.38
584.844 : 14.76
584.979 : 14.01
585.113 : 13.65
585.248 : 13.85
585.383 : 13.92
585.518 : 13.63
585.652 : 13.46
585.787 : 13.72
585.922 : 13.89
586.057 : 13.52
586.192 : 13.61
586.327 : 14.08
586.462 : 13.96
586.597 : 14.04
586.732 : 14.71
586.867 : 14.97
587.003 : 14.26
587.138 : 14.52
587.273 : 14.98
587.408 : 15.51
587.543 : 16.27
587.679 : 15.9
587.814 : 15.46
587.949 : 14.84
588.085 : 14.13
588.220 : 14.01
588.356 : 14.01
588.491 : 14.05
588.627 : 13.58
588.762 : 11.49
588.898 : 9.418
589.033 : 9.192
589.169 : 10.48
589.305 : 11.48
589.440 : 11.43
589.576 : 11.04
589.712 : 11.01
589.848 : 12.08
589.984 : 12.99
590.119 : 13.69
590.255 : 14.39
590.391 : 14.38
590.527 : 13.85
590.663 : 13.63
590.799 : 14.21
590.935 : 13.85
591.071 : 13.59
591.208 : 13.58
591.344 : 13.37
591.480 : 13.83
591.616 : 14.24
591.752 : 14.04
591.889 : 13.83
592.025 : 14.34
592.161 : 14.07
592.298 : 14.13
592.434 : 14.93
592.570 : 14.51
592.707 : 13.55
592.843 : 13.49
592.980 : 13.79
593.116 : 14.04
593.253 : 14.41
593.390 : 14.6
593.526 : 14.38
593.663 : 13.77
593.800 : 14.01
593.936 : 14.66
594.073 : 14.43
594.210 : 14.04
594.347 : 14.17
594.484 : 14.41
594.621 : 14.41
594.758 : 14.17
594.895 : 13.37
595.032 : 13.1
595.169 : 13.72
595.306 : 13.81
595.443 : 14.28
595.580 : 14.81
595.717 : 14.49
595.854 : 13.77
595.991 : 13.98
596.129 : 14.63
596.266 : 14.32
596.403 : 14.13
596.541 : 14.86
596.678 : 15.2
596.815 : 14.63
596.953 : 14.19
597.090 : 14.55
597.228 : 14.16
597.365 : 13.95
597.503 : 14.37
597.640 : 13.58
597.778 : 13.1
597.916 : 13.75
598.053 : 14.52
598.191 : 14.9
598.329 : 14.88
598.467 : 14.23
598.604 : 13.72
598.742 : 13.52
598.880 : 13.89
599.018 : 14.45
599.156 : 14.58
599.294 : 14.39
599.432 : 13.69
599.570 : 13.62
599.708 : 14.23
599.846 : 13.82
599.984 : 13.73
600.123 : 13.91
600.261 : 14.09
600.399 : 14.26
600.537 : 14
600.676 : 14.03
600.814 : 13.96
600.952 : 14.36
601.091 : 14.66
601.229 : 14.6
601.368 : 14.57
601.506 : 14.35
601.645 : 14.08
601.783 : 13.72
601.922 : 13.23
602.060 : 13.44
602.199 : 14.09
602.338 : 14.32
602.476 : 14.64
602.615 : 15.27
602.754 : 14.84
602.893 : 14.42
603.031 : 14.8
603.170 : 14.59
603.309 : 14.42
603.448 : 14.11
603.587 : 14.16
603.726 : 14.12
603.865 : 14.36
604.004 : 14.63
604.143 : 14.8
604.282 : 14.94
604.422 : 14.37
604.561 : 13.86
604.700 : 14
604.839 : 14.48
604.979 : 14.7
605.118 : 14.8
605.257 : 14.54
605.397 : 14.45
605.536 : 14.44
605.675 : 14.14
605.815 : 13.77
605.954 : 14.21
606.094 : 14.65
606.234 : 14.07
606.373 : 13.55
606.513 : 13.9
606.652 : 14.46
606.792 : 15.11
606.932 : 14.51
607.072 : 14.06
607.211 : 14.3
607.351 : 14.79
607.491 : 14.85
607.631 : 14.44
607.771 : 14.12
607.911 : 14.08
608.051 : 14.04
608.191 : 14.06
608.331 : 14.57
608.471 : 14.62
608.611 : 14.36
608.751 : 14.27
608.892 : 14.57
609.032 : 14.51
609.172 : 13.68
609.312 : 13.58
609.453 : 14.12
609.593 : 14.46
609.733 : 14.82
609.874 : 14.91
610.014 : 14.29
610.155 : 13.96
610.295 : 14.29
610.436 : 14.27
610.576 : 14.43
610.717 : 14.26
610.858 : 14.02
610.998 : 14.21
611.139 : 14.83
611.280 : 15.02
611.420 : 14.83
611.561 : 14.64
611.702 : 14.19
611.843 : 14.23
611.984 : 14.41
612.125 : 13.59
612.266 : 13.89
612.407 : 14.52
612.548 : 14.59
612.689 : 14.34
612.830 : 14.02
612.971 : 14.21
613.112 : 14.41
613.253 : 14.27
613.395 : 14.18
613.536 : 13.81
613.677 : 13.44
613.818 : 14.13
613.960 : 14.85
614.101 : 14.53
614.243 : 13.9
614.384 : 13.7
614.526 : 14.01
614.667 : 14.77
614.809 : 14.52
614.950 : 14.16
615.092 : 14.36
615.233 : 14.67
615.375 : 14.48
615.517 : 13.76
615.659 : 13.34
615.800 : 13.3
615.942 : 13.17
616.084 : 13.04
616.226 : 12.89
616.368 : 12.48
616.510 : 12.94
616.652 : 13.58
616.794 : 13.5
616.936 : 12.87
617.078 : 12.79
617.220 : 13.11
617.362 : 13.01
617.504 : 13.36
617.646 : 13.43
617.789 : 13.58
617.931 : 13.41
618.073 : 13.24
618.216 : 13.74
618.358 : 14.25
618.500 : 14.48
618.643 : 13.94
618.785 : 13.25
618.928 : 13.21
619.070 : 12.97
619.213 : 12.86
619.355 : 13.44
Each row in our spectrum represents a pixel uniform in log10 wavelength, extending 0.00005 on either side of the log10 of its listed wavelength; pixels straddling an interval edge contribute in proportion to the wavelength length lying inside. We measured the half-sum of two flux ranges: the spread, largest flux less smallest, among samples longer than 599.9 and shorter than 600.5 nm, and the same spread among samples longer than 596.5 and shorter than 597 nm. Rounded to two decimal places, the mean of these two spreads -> 0.77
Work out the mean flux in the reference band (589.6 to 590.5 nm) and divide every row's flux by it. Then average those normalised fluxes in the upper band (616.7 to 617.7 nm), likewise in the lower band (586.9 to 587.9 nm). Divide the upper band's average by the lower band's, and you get 0.86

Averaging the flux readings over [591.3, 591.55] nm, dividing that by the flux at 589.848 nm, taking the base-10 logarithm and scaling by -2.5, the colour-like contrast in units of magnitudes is -0.13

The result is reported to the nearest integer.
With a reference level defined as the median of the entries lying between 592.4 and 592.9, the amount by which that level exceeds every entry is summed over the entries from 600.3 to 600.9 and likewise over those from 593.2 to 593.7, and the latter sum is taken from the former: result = 1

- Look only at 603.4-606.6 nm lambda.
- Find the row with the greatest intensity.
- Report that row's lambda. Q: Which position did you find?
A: 604.282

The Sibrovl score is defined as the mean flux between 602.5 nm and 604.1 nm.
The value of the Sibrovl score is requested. 14.5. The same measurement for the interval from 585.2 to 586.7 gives 13.8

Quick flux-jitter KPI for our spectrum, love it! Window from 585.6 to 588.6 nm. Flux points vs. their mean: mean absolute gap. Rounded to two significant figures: 0.65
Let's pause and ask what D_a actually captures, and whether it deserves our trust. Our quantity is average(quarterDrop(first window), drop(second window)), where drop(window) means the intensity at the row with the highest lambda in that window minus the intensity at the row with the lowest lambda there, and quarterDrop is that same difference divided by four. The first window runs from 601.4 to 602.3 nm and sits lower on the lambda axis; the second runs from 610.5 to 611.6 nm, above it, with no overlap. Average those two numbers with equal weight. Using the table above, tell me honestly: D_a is 0.07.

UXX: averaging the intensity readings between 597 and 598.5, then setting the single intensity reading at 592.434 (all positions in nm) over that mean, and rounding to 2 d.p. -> 1.05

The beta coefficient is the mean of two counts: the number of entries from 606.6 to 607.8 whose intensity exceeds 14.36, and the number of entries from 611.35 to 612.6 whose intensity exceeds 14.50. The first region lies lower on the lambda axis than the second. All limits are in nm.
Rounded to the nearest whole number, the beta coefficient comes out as 5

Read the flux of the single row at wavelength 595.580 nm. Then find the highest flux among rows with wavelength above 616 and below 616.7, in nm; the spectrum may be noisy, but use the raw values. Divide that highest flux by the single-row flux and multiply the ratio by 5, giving 4.58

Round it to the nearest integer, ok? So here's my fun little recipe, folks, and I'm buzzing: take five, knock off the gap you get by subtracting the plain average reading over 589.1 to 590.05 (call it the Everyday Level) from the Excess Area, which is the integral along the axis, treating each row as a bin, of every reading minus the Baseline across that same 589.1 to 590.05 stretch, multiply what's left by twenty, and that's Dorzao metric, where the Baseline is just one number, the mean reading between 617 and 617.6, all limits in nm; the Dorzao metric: 360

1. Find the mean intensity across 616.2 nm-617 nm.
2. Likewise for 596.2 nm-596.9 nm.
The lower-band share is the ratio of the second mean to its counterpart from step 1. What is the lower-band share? 1.12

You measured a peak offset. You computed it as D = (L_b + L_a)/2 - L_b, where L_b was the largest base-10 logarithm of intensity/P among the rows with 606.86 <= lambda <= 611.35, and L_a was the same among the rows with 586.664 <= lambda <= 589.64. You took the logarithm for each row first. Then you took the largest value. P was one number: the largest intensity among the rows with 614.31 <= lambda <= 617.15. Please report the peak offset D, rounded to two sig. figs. 0.017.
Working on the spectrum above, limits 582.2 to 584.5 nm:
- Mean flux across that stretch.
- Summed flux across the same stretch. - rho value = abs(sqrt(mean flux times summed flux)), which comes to 60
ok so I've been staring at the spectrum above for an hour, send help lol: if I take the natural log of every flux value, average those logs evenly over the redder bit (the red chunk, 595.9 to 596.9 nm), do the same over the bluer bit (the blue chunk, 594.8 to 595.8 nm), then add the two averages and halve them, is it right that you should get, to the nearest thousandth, 2.655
